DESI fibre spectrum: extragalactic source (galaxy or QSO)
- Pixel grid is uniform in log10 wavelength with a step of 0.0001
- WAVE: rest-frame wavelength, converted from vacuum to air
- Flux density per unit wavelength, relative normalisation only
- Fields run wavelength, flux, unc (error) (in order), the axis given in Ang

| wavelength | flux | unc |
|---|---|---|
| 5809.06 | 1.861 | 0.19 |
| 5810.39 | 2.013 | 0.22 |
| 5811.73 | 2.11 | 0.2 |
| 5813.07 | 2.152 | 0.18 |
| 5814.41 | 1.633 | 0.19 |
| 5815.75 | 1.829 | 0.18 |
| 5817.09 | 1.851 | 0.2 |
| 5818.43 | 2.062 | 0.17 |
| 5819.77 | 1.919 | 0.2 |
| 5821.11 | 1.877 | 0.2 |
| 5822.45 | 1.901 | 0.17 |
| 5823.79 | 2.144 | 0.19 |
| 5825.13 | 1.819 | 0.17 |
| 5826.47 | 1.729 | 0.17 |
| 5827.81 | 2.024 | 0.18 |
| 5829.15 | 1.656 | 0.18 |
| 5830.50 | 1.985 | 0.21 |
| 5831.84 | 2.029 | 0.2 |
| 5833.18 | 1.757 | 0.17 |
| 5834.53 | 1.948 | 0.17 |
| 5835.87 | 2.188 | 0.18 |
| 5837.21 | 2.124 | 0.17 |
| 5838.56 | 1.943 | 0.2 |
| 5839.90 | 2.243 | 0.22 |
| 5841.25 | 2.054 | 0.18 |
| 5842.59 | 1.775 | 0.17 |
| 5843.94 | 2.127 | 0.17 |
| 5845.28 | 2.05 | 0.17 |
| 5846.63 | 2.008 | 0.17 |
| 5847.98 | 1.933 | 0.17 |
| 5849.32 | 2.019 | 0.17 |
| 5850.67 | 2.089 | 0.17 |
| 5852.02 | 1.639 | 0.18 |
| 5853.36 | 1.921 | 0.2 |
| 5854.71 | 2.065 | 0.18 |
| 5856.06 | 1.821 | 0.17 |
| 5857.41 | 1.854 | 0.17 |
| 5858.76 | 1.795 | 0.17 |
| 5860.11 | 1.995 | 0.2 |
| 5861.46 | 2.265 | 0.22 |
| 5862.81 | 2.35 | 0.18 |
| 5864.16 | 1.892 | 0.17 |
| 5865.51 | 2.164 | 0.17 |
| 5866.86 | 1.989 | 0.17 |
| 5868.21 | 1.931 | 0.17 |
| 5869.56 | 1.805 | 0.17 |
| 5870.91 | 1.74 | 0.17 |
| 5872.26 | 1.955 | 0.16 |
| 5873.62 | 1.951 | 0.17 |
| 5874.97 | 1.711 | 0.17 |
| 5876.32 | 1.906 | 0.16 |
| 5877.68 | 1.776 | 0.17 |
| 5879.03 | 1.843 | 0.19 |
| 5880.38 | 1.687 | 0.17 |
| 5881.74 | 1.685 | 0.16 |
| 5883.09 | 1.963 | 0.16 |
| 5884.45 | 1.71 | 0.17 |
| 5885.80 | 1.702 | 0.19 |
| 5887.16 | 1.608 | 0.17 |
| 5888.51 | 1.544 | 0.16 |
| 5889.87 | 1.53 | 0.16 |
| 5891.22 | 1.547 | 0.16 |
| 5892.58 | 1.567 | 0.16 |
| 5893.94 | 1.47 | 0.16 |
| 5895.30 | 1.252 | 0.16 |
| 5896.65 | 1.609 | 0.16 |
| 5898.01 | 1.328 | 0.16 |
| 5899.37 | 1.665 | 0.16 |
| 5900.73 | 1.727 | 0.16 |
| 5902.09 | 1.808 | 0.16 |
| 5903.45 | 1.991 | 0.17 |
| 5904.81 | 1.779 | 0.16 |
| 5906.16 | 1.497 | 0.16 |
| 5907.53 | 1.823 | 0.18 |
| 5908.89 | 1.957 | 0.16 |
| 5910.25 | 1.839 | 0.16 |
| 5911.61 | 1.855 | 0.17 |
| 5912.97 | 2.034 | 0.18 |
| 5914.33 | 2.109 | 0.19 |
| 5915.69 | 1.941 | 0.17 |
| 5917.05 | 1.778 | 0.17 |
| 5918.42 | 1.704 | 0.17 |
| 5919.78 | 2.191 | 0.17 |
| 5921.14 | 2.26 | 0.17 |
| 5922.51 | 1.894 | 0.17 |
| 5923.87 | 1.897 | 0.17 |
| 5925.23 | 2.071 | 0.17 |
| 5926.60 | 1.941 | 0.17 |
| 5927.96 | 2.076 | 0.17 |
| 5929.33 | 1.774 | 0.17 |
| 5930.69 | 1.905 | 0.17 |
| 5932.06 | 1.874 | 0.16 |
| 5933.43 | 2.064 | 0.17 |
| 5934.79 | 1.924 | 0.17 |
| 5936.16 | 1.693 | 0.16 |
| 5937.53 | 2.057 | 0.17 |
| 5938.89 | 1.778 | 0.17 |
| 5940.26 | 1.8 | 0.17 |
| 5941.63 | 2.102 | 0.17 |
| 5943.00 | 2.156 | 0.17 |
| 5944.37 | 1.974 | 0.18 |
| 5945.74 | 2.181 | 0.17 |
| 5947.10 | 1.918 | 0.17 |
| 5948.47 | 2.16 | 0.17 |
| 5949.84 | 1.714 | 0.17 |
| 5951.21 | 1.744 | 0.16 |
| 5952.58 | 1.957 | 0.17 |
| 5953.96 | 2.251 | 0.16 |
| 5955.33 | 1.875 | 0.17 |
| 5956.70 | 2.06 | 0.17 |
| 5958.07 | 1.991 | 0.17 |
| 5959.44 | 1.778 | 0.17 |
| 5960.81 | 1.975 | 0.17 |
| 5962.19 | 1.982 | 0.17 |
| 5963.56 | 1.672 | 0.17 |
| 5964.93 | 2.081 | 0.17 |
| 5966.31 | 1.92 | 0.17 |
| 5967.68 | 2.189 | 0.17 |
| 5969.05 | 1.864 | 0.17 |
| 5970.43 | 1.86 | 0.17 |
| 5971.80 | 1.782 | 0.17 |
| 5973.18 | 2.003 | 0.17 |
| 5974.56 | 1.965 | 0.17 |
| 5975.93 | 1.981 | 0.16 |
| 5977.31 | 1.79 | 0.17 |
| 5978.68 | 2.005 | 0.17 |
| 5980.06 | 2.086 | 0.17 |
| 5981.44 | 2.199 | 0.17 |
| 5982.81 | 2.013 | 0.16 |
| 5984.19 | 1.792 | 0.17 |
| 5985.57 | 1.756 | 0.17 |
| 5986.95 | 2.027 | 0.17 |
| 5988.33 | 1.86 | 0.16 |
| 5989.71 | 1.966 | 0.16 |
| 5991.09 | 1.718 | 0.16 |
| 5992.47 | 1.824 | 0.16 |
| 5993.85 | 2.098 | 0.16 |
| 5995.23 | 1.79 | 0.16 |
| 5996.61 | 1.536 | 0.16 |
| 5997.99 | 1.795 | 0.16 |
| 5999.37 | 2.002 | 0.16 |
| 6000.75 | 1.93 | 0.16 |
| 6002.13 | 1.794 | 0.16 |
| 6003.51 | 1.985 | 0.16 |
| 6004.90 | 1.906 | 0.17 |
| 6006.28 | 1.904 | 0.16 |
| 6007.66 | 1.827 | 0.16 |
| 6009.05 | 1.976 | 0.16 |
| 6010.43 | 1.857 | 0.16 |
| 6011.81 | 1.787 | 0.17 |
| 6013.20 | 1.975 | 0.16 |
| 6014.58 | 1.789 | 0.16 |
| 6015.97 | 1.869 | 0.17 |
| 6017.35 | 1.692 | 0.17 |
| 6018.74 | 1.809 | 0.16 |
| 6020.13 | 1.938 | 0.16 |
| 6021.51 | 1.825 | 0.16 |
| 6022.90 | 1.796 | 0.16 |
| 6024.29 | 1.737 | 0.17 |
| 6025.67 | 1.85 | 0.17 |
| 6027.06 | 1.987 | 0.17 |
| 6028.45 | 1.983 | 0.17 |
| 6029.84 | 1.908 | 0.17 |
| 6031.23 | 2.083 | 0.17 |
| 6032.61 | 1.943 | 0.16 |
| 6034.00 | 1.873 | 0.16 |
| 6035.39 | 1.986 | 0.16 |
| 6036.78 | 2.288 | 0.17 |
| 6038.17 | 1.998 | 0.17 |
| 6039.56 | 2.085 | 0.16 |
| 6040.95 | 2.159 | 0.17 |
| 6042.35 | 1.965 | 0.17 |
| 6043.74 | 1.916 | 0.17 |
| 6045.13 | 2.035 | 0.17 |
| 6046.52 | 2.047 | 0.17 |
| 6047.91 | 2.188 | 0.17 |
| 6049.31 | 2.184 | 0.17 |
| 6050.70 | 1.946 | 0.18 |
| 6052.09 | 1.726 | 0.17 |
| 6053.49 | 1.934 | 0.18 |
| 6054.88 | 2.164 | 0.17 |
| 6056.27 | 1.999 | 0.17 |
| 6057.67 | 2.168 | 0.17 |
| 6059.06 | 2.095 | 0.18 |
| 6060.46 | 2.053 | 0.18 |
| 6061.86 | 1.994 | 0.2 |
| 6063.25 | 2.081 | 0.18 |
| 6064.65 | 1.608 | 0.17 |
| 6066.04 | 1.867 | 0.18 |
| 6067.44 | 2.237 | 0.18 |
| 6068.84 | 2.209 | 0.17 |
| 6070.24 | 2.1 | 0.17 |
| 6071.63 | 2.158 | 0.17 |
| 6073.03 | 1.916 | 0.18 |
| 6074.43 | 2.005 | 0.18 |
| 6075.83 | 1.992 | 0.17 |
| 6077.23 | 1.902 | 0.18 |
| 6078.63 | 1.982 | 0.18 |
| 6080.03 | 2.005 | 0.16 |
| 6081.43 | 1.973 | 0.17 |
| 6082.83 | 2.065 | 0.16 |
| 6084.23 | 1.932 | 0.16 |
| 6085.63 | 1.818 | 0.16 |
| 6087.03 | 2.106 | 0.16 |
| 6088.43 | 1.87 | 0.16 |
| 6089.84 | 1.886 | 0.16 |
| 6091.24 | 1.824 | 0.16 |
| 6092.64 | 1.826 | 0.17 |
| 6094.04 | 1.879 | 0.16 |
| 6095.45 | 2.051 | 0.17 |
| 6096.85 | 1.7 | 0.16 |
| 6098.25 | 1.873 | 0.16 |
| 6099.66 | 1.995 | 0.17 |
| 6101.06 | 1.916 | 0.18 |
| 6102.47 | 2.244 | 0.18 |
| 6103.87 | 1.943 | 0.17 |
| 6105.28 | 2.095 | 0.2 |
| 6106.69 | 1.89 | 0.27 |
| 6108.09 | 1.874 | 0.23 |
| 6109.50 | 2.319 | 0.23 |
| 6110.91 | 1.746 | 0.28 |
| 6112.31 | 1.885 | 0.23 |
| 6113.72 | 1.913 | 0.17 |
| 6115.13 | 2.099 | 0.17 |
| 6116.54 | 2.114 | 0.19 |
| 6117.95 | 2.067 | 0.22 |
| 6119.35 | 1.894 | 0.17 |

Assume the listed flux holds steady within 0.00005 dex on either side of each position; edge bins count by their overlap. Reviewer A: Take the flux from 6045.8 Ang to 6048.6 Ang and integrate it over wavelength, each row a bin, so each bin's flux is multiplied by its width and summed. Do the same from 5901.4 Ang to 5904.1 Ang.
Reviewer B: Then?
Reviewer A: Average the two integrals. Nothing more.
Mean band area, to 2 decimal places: 5.53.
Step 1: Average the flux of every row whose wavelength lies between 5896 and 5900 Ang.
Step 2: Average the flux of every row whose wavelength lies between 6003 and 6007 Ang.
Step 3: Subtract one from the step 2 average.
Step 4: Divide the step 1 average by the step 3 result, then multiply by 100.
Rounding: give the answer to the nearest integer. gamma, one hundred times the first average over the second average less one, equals 165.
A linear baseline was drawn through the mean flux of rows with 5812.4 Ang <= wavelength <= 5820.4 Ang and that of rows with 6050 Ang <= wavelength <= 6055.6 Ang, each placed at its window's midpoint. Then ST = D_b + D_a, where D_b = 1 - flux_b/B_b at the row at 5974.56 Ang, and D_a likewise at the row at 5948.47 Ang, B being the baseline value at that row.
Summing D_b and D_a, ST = -0.14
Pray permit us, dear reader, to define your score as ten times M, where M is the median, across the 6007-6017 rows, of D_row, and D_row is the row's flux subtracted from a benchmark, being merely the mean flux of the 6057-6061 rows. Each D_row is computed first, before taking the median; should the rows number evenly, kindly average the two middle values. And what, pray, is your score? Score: 2.5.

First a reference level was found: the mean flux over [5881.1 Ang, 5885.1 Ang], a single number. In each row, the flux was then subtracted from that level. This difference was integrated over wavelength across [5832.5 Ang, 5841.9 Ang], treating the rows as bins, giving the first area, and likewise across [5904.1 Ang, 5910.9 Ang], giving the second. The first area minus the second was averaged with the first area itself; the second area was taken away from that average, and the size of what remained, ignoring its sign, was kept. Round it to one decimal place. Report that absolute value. 2.4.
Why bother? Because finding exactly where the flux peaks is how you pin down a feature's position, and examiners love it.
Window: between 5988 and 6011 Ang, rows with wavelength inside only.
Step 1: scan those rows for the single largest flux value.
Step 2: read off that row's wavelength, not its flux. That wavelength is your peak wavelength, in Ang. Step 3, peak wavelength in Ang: 5993.85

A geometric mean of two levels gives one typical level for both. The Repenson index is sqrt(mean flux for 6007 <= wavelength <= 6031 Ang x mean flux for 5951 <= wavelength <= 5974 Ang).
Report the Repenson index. 1.90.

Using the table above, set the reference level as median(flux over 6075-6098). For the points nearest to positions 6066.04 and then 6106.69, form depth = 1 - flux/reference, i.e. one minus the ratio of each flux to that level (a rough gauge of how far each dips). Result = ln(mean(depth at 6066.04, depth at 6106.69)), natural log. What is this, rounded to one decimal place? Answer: -3.9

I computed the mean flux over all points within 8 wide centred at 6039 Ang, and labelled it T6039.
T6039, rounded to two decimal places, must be 2.08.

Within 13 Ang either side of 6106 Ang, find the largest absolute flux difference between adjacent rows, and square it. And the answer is 0.33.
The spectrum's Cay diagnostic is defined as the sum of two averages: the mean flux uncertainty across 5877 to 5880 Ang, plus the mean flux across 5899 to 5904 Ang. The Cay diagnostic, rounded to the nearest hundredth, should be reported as 1.98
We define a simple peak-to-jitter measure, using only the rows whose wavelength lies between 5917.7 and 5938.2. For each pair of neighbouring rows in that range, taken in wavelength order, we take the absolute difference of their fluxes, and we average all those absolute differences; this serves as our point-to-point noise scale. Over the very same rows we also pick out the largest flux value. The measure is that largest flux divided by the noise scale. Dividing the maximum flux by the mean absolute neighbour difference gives 11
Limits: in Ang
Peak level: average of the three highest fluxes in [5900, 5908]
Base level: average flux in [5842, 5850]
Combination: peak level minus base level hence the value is -0.11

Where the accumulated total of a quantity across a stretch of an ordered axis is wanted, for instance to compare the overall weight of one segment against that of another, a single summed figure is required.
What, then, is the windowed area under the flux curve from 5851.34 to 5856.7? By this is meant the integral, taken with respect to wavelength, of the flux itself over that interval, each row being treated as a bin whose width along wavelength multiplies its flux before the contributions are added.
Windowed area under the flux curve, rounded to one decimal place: 10.0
